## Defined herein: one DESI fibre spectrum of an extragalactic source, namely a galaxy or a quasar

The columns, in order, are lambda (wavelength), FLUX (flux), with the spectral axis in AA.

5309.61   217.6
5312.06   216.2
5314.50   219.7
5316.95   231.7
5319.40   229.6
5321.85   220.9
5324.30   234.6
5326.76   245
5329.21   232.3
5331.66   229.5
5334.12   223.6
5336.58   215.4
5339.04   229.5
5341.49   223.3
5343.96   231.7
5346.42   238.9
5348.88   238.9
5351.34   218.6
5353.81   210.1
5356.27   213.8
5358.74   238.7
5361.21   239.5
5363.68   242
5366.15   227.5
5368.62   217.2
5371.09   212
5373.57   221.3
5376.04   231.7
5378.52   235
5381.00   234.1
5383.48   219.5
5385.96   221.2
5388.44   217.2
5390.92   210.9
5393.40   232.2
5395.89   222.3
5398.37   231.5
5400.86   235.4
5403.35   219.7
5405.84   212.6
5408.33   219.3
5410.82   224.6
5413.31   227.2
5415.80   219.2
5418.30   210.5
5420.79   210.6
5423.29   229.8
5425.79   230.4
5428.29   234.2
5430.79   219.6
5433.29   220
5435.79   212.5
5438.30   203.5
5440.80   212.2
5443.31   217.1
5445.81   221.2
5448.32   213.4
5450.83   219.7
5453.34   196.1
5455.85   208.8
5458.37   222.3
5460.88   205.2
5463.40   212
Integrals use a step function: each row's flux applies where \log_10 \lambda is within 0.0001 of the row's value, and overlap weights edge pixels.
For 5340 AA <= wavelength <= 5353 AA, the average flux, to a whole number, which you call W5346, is 230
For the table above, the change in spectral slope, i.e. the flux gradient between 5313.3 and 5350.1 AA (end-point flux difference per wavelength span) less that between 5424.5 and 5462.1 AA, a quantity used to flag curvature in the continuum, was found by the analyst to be 1.28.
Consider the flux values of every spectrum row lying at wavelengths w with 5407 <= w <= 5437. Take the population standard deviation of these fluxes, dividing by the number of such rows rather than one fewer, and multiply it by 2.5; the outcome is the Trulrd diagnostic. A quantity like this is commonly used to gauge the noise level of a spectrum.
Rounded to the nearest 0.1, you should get 18.9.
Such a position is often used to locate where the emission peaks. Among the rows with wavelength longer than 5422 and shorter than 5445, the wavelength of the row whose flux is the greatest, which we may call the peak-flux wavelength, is 5428.29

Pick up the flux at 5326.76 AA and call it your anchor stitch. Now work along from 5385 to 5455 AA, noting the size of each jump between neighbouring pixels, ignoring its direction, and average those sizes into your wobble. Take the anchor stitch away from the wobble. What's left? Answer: -237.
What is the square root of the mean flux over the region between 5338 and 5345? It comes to 15.1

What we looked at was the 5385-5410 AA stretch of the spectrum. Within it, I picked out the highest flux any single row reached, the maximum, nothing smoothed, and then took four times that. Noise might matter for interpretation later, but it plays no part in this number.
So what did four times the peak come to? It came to 942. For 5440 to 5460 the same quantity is 889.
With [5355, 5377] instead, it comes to 968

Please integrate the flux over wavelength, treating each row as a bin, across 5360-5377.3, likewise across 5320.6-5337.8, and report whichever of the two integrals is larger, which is 3934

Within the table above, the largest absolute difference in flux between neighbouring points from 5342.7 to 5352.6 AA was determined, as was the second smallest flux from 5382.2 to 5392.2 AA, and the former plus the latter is 237.5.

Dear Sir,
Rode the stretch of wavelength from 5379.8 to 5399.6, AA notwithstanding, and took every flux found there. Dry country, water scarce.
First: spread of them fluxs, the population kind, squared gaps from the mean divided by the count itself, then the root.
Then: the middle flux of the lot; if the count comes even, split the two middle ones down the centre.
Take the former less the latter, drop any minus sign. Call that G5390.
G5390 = 214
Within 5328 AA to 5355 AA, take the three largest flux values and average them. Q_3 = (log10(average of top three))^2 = 5.64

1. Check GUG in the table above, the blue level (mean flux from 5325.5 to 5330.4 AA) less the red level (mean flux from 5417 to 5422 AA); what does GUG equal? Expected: 28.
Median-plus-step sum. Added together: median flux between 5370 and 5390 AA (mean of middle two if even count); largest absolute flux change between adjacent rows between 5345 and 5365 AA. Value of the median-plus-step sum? 246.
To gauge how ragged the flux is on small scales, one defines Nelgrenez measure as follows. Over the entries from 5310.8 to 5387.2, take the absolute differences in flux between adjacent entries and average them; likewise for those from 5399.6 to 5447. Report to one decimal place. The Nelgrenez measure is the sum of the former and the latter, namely 15.3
